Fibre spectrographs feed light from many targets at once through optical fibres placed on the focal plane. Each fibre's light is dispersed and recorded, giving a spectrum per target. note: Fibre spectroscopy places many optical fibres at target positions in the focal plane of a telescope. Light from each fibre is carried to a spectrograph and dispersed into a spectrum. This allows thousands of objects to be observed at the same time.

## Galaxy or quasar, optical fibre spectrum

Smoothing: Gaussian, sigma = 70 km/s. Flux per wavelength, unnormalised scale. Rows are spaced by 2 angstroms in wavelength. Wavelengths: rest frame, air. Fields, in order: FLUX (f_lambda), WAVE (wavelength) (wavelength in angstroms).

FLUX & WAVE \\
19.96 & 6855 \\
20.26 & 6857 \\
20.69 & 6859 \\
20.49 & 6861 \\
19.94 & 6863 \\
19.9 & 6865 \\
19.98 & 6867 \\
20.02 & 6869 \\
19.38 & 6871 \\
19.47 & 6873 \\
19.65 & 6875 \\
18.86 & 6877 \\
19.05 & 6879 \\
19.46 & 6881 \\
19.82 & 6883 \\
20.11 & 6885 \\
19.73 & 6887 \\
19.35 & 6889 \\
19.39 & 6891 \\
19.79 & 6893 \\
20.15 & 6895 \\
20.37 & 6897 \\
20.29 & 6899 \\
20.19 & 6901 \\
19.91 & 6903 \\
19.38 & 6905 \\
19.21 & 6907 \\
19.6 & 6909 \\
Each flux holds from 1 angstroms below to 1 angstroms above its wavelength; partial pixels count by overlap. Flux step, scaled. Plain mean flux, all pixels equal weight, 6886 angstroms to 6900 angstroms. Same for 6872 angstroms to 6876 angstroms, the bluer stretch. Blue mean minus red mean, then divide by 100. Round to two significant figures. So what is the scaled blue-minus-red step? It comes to -0.0031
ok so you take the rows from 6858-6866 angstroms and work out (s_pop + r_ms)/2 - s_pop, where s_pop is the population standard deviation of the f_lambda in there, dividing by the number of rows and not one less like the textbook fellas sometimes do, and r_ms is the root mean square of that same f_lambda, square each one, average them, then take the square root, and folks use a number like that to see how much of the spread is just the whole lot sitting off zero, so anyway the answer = 9.96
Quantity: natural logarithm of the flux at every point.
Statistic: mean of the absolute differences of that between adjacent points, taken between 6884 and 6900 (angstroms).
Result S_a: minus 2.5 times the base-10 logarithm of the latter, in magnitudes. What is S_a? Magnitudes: 4.68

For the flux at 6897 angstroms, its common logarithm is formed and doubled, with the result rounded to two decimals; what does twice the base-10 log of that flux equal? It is 2.62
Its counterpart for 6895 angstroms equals 2.61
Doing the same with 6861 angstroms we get 2.62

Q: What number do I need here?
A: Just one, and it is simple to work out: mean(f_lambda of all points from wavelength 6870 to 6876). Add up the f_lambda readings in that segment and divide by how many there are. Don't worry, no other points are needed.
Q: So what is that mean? 19.5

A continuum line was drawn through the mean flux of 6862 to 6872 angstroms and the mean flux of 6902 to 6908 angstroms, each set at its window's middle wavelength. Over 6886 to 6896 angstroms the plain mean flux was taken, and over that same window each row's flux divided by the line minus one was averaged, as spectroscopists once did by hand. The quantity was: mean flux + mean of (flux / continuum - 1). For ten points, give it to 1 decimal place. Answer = 19.7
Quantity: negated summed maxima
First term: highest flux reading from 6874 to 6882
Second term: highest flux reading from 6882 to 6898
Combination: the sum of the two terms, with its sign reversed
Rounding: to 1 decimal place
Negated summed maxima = -40.0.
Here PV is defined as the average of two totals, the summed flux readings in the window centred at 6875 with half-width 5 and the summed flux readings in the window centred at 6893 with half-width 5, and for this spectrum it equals 97.7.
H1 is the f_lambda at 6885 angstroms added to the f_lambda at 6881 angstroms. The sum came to 39.6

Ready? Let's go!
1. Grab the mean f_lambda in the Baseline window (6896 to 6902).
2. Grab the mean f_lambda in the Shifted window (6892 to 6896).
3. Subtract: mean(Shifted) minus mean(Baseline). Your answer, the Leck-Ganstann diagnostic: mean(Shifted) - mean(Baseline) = -0.3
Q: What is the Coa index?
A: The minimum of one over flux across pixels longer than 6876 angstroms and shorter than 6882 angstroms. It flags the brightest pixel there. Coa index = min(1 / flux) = 0.0514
